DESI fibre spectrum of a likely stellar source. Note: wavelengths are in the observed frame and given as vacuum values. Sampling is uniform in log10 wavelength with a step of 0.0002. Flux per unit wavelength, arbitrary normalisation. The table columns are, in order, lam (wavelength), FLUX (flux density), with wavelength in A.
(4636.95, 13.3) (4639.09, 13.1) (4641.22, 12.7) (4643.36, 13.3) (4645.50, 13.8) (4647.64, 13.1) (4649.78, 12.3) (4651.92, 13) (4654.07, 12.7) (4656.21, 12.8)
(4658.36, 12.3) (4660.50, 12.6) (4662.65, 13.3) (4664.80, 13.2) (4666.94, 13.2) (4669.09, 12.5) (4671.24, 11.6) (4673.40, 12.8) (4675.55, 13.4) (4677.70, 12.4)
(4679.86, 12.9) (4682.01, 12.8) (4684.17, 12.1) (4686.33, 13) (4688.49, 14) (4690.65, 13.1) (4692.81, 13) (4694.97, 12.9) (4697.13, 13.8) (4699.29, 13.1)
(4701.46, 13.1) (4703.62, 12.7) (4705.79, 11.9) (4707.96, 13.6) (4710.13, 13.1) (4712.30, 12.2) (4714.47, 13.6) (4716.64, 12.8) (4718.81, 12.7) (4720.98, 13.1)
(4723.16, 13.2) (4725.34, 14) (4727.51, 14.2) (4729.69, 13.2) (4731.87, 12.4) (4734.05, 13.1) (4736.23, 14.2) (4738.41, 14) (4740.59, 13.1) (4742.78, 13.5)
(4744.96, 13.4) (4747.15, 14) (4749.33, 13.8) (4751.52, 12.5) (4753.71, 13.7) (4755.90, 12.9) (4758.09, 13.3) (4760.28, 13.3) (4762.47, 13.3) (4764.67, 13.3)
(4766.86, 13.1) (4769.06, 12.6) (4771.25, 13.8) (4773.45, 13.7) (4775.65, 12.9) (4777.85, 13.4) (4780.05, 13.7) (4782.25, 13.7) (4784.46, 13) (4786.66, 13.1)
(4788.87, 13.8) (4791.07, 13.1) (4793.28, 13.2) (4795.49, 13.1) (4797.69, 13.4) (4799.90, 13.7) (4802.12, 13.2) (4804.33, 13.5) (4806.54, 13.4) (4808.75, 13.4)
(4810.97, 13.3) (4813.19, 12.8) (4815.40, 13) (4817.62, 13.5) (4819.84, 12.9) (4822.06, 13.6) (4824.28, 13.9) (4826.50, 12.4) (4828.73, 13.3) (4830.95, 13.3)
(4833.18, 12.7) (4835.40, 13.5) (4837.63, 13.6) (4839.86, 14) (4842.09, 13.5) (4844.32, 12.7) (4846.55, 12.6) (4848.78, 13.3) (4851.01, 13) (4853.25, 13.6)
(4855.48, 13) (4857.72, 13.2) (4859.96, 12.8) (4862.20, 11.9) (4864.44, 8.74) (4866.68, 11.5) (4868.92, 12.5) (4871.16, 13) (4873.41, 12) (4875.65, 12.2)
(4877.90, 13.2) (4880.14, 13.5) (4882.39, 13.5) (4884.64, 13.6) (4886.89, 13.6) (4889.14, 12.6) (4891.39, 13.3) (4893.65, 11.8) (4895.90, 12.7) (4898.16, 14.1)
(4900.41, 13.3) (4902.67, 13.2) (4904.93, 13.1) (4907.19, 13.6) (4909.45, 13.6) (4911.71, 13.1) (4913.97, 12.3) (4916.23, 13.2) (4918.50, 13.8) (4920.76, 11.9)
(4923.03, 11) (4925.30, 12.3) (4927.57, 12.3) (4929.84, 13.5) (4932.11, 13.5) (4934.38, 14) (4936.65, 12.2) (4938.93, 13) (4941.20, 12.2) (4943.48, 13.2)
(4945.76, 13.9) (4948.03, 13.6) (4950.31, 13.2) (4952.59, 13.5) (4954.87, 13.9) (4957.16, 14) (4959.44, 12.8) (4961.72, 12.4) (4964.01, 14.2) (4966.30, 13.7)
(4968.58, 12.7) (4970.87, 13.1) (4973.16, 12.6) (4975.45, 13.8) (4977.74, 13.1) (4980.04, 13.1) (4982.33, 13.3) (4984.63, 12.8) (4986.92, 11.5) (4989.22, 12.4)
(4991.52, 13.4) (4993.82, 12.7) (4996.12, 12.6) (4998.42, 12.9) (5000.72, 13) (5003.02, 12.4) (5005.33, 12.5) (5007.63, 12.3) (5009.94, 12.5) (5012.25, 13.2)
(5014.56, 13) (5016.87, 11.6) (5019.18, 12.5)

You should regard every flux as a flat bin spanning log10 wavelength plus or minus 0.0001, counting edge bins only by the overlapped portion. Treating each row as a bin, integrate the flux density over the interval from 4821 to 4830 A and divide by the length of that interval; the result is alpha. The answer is 13.3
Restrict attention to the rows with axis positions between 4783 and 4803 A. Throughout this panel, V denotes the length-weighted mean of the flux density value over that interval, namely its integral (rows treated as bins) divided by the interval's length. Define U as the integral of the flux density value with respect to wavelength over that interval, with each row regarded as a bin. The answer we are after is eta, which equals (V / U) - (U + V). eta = -279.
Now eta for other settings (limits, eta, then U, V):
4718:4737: -267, 253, 13.3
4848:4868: -259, 246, 12.3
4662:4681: -256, 243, 12.8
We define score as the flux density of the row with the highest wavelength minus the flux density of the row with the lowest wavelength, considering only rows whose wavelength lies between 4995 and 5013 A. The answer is 0.6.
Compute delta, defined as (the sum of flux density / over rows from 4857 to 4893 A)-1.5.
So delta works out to 200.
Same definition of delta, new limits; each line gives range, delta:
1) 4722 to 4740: 107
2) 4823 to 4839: 91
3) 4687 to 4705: 104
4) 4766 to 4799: 198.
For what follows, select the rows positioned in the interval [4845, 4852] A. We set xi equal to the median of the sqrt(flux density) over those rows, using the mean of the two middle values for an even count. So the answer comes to 3.61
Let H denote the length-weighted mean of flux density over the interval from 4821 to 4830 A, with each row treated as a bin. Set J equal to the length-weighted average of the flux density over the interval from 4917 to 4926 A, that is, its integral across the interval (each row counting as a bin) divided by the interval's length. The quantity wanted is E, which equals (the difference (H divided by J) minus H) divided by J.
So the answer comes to -0.99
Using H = 13.3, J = 12.3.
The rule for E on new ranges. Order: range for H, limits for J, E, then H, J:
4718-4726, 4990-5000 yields -0.95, 13.2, 12.9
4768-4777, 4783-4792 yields -0.92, 13.3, 13.3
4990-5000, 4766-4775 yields -0.90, 12.9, 13.3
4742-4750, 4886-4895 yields -0.99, 13.7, 12.8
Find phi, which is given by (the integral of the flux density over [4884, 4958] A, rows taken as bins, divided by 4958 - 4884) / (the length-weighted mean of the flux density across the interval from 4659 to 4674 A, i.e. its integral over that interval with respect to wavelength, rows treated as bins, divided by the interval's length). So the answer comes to 1.03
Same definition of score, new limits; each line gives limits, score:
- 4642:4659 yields -1.0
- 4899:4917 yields -0.1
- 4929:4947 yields 0.4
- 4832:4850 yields 0.6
